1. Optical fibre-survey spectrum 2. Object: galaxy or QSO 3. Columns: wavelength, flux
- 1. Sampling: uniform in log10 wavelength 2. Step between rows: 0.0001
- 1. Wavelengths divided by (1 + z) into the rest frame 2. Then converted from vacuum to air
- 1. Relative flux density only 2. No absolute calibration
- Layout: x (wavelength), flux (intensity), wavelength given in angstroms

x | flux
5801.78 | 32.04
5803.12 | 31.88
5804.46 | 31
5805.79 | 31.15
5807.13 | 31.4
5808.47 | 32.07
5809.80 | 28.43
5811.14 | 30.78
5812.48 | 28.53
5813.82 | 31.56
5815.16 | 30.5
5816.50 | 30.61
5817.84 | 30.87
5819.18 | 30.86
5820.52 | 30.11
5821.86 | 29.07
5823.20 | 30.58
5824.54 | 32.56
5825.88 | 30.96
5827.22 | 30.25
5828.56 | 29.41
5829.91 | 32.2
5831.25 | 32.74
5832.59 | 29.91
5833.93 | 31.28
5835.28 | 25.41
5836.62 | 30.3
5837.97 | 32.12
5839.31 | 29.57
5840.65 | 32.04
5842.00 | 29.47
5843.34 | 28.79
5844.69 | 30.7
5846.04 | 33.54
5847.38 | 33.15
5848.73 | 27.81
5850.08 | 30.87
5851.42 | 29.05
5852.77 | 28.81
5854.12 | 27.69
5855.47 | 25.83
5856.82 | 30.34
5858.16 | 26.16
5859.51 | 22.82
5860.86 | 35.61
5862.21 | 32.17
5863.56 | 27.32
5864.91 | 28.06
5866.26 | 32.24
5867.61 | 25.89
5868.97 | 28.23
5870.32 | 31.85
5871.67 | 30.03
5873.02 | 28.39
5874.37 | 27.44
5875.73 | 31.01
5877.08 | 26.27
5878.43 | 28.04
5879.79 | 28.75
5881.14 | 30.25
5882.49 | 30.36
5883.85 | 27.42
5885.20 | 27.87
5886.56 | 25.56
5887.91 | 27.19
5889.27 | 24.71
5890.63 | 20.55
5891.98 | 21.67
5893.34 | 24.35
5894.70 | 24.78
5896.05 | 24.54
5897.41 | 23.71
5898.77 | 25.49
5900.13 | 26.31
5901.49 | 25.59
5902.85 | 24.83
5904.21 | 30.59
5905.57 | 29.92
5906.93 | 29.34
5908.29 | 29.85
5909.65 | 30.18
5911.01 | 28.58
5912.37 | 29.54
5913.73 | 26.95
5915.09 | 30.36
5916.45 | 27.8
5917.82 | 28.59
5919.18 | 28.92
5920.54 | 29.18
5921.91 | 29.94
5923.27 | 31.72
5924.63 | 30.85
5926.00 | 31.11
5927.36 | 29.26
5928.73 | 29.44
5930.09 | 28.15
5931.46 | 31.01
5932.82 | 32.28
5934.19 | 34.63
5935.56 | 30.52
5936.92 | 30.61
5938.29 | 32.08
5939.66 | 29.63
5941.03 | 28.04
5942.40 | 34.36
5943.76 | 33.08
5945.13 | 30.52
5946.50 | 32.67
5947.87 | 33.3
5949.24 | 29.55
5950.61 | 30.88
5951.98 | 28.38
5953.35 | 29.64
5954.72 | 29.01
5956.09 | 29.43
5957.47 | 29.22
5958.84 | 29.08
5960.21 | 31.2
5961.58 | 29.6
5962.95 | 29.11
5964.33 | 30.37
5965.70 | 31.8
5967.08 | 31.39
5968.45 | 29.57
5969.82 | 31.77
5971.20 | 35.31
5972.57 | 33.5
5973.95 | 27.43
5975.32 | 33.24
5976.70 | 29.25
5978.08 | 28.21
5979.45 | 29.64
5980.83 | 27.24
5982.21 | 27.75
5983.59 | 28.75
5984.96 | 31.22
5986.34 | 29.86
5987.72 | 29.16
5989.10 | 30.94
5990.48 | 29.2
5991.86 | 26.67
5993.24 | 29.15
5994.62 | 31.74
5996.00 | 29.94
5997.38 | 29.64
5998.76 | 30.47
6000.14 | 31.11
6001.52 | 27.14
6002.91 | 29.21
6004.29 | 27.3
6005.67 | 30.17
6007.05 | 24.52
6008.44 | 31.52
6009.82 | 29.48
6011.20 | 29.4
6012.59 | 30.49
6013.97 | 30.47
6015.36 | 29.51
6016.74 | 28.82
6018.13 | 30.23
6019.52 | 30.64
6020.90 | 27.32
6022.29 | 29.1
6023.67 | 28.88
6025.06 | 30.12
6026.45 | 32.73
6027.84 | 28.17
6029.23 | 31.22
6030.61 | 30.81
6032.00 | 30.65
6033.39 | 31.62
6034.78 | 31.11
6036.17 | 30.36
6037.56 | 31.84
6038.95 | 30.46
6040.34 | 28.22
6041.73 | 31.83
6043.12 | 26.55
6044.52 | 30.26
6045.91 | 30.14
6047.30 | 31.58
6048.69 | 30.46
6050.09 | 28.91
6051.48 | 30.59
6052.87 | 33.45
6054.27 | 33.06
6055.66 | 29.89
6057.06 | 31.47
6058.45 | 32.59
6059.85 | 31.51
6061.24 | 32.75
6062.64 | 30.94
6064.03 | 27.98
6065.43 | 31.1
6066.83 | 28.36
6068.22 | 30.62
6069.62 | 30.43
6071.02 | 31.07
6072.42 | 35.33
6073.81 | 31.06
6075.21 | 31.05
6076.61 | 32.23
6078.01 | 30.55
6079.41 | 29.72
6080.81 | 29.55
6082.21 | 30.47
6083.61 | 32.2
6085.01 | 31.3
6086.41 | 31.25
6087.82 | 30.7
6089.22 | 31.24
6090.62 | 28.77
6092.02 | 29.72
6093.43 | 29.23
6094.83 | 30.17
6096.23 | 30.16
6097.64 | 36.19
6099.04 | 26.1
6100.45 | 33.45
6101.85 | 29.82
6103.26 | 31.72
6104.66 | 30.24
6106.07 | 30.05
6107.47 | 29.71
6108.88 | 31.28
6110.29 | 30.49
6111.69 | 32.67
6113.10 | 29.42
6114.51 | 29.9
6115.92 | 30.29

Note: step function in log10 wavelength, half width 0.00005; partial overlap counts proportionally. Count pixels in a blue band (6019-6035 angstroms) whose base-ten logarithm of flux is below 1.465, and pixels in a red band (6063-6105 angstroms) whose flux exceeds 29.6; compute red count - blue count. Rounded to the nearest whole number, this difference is 20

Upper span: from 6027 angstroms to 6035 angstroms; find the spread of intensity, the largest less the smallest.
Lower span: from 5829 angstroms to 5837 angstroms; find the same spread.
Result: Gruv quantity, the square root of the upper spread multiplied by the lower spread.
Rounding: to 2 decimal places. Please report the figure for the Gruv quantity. 5.03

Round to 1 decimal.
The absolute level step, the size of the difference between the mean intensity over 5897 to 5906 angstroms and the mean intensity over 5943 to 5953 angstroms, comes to 4.6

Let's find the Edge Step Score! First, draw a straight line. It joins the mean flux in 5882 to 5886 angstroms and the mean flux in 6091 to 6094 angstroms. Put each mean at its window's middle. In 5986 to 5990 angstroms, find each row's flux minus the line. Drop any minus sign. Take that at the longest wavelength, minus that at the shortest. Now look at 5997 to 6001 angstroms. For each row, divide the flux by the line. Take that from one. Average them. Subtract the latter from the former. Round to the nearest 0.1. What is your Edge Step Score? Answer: 1.1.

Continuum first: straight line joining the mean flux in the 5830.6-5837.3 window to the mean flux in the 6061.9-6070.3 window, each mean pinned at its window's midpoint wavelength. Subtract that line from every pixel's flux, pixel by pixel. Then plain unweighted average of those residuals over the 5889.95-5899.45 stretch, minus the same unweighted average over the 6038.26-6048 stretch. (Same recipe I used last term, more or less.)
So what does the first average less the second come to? -6.3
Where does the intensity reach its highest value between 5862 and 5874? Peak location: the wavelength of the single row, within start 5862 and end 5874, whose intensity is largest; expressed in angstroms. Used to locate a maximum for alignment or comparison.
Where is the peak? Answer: 5866.26 angstroms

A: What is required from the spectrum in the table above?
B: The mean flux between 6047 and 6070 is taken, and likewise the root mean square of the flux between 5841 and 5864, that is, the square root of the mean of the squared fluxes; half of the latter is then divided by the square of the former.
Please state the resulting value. 0.0155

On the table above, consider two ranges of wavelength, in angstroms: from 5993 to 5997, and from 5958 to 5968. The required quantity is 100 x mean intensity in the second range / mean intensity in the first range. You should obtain 100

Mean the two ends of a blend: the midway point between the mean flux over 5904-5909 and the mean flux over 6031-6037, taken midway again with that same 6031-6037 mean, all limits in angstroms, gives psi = 30.7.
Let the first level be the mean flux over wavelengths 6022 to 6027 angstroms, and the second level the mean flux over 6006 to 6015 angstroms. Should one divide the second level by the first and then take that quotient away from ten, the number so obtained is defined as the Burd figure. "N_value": 9.03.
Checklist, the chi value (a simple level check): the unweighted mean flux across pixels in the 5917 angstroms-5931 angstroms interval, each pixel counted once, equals 29.7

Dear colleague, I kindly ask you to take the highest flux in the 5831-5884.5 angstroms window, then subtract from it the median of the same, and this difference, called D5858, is 6.1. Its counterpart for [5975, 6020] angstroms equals 3.7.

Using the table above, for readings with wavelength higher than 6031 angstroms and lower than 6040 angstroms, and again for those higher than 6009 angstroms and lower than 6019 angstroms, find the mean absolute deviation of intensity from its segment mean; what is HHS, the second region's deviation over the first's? 1.0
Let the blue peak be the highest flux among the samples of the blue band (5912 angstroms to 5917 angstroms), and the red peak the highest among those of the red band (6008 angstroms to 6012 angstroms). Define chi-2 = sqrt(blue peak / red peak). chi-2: 0.98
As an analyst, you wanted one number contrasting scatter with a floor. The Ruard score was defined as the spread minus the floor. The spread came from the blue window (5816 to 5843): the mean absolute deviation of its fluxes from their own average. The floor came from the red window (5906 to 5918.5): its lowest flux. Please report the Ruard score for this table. -25.8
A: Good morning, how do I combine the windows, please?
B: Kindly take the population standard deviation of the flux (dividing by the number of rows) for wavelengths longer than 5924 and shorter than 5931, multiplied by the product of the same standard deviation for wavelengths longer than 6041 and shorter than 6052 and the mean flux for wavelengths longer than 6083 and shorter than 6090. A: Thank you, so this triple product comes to 53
